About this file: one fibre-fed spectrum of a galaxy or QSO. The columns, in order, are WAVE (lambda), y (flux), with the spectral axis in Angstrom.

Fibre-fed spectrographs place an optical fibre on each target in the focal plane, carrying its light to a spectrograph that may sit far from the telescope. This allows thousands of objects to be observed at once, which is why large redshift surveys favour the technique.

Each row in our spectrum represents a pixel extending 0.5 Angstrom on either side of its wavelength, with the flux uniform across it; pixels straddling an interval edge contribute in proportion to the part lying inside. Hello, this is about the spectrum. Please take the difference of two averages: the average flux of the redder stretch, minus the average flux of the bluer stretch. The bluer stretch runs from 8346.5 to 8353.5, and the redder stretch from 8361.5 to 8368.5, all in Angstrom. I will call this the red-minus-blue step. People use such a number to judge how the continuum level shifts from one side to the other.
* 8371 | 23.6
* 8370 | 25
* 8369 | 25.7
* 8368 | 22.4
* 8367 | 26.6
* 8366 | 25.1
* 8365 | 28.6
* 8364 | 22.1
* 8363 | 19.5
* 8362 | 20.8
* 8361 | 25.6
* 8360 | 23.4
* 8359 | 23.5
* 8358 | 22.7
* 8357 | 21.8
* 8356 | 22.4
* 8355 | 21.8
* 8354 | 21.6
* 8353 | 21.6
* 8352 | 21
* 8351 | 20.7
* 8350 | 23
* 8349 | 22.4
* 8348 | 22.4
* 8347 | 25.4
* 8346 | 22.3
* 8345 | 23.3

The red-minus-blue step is 1.2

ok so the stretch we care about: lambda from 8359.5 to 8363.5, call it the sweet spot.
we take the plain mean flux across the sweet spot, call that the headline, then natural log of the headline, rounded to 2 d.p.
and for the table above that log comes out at 3.11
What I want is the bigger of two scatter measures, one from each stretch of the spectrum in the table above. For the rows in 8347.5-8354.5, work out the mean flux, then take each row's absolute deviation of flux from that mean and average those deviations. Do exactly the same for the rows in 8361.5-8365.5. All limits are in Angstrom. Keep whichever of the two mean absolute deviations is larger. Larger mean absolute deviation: 2.9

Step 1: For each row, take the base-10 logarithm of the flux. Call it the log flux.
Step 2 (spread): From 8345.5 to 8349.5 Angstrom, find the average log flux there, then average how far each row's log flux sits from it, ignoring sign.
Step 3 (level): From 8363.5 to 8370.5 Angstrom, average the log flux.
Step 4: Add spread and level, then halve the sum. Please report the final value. 0.71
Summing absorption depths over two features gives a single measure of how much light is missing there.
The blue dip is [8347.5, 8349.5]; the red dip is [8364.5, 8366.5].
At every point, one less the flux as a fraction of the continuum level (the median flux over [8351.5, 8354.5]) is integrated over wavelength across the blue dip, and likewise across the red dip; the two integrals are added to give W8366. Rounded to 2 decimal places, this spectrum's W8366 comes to -0.56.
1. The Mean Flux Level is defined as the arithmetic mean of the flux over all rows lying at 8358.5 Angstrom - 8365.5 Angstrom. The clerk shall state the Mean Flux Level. 23.4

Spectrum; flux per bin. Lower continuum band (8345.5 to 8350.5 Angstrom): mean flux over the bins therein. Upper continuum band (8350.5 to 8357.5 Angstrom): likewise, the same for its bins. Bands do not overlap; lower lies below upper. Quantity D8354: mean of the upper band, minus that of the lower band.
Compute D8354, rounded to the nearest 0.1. -1.5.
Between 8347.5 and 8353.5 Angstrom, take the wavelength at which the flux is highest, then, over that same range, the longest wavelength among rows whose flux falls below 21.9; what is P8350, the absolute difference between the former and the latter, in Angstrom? 3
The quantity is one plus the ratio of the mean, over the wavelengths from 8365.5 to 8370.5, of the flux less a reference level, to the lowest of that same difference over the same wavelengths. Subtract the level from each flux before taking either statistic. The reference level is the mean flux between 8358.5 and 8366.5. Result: -0.2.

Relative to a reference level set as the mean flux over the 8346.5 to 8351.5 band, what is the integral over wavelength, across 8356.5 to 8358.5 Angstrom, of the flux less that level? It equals -1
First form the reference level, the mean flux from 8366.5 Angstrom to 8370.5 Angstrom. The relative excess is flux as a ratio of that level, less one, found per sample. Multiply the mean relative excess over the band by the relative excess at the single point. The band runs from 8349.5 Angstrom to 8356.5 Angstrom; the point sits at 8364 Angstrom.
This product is 0.015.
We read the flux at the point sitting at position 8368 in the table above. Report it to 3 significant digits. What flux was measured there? 22.4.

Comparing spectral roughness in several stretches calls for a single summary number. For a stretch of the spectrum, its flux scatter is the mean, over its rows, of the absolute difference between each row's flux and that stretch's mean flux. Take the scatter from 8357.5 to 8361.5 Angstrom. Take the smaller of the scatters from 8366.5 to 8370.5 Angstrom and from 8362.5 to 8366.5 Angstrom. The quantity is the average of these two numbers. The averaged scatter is 1.1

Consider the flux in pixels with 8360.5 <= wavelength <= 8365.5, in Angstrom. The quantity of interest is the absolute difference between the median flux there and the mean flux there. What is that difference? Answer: 1.22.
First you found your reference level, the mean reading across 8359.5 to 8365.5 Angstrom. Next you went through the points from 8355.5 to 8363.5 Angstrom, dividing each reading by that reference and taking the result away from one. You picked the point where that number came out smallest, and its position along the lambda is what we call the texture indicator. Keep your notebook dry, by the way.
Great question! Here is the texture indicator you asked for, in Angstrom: 8361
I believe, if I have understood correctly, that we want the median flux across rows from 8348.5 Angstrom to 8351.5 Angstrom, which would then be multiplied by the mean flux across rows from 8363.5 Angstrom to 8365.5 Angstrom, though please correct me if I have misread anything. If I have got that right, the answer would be 568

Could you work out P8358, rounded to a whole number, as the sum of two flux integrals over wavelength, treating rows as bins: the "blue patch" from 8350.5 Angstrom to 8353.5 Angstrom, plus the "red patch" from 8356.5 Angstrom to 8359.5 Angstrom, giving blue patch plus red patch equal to 131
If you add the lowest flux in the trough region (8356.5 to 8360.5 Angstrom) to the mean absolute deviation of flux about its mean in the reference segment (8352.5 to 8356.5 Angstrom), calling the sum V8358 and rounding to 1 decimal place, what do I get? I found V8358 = 22.1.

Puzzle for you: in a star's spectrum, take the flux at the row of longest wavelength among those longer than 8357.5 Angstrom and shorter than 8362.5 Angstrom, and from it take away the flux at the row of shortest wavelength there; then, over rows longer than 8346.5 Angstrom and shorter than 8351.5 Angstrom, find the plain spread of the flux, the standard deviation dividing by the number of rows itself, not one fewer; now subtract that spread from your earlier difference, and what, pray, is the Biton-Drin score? -3.4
